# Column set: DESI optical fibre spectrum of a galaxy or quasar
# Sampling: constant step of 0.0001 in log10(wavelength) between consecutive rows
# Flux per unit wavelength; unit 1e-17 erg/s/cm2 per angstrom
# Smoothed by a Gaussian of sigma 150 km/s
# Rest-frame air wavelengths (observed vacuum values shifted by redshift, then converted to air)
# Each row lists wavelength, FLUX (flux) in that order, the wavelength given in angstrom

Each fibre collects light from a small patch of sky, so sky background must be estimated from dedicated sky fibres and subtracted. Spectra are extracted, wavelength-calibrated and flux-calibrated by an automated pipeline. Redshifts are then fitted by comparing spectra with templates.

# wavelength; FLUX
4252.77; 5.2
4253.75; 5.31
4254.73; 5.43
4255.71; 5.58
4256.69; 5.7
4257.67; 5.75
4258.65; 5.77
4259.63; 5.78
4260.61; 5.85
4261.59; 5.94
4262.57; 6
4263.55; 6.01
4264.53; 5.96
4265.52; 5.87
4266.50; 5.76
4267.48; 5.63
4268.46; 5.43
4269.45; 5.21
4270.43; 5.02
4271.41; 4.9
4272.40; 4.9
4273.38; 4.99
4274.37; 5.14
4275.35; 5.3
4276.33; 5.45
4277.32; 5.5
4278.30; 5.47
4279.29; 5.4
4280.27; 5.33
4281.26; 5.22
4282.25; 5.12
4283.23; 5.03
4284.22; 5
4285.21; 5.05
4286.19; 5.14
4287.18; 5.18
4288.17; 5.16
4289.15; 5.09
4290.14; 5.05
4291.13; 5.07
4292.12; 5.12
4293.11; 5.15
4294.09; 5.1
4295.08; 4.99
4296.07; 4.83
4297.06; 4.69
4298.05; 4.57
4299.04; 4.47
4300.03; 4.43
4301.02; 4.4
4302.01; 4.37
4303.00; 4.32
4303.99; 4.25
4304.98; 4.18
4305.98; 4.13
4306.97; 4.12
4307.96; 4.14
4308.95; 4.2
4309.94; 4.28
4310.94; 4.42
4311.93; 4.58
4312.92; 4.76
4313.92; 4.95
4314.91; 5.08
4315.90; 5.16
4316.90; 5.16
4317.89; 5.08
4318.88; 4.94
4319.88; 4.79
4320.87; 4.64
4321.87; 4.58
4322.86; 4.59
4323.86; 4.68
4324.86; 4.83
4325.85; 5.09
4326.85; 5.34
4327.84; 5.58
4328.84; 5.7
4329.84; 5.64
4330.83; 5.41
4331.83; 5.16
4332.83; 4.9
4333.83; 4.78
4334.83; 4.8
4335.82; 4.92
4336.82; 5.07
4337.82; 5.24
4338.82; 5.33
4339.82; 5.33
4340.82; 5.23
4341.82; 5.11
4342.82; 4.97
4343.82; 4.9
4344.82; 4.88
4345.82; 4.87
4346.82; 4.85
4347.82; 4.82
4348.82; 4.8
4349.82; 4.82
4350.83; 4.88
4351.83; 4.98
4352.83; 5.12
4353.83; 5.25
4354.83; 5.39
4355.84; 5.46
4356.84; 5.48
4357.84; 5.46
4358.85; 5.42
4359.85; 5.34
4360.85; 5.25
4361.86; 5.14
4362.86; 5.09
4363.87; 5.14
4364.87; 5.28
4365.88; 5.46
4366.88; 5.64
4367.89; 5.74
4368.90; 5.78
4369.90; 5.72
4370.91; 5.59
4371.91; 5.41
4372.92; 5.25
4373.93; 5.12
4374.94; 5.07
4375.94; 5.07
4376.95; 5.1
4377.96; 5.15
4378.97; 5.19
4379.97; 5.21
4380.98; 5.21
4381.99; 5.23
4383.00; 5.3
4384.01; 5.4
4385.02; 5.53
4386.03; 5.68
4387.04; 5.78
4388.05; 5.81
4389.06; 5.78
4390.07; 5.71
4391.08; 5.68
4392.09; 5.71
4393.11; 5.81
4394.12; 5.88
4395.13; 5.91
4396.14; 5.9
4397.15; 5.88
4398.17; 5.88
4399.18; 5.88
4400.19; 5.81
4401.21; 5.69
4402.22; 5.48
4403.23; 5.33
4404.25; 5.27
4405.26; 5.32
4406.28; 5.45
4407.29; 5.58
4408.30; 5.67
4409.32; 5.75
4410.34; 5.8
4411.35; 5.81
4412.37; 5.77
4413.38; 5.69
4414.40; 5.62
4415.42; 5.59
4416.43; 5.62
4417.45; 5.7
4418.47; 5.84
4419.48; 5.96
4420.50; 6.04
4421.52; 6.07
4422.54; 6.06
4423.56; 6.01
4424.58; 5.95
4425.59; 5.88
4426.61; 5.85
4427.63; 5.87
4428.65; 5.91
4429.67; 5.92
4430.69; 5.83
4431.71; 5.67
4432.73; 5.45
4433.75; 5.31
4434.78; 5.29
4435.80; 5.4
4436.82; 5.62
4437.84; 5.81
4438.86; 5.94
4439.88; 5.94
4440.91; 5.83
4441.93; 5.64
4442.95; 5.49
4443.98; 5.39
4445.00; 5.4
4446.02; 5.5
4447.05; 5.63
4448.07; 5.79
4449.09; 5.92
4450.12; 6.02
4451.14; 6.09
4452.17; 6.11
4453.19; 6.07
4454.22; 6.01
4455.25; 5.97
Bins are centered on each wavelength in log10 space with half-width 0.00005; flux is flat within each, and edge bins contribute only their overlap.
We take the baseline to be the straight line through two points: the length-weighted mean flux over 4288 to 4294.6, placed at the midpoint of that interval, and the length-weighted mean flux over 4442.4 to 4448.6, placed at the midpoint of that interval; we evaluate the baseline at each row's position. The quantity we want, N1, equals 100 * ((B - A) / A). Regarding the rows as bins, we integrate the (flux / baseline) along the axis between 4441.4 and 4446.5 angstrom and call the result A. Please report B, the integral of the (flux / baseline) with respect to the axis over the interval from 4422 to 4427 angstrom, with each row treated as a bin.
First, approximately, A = 5.1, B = 5.43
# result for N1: 7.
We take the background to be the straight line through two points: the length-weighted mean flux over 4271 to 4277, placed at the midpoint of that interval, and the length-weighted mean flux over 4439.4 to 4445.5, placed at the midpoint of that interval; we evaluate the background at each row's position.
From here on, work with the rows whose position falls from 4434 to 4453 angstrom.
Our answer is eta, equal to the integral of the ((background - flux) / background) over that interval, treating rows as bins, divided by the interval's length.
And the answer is -0.02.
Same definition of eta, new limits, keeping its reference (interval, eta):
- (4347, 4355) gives 0.07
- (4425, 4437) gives -0.02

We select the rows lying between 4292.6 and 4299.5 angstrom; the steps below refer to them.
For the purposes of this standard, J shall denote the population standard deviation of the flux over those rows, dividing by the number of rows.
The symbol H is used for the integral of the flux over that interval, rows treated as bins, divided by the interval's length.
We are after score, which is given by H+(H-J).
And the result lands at 9.4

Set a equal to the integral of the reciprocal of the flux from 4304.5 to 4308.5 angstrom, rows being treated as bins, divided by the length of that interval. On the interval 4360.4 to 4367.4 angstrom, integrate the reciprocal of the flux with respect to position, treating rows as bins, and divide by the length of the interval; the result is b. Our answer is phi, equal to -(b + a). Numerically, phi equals -0.430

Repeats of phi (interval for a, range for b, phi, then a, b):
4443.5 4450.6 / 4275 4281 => -0.362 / 0.177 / 0.185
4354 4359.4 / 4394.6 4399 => -0.354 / 0.184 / 0.170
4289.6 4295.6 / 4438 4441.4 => -0.366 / 0.197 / 0.170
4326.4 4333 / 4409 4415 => -0.359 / 0.185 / 0.174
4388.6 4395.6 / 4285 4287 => -0.369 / 0.173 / 0.196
